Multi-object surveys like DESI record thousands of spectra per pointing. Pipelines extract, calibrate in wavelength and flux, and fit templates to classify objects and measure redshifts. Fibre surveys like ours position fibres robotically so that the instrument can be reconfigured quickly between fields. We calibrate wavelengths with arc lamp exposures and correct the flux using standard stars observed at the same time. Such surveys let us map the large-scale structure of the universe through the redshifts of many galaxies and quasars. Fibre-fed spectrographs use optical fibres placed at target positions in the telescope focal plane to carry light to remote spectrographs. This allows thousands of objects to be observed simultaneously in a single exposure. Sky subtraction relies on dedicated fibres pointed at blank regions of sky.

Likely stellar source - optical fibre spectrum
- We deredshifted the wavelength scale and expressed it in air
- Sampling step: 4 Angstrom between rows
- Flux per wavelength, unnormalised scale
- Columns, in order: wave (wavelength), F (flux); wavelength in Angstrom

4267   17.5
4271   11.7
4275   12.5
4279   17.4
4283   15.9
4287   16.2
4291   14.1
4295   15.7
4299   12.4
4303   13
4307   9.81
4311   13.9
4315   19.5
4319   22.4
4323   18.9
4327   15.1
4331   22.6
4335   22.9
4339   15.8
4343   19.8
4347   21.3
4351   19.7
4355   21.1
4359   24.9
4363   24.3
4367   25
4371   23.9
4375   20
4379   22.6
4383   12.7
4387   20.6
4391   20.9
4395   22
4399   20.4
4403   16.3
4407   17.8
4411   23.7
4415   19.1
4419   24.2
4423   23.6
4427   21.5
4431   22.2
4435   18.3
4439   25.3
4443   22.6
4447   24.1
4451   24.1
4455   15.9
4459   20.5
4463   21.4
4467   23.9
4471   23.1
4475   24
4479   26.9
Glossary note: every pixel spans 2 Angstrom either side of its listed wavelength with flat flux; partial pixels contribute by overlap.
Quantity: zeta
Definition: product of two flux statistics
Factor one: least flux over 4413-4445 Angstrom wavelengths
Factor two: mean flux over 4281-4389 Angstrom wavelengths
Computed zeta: 342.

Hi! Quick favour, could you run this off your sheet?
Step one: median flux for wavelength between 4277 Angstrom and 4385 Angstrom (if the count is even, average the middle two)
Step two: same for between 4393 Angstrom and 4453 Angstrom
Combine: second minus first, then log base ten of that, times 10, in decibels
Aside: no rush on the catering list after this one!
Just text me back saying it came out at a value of 4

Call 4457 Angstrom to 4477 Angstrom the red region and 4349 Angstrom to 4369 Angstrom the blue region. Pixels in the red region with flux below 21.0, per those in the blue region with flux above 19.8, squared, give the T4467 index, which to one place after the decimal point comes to 0.1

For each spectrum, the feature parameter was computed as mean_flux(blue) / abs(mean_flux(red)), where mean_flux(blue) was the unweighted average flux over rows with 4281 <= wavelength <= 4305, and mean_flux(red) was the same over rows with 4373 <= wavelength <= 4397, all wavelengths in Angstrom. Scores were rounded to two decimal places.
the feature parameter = 0.73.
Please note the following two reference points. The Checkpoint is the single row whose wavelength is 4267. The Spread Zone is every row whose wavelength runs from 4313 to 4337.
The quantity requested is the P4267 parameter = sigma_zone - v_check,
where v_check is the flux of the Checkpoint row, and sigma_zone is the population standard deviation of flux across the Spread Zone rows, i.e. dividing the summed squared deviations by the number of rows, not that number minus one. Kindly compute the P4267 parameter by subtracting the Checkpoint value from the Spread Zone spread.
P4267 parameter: -15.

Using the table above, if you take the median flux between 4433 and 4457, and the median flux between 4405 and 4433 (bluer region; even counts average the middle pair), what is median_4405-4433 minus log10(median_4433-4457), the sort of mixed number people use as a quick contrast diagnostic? 20.8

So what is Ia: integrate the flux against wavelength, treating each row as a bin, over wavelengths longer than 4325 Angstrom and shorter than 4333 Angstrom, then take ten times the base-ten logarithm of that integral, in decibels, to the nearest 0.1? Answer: 21.8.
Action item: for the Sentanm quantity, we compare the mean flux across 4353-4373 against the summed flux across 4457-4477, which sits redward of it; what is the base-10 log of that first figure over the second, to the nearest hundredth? -0.68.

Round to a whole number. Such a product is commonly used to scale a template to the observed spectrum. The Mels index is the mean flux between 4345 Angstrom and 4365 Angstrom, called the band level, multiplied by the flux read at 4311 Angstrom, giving 309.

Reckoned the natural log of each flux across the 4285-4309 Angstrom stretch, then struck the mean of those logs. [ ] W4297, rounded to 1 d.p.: 2.6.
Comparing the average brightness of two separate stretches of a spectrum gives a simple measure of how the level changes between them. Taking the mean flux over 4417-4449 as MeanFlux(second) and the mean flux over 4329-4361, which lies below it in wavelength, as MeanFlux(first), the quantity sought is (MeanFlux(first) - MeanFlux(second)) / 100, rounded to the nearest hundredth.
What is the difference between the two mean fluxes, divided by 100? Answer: -0.02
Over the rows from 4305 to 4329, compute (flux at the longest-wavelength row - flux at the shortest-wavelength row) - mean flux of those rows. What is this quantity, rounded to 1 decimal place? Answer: -11.3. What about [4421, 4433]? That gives -23.8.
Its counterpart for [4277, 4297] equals -17.6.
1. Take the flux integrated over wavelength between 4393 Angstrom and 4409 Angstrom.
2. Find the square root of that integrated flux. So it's 17.5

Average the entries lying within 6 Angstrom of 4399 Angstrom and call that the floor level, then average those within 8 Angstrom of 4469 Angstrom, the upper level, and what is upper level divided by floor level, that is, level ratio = 1.18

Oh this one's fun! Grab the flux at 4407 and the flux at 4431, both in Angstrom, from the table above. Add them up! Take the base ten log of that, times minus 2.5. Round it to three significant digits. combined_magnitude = -4.01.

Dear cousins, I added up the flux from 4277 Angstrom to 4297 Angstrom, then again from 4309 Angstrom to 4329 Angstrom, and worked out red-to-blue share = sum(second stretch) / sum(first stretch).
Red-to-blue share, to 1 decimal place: 1.1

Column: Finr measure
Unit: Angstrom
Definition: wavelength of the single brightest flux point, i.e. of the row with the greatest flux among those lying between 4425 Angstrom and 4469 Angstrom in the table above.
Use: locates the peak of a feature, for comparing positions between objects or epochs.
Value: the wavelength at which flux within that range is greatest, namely 4439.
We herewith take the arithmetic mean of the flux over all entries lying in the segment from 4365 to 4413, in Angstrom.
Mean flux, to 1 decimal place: 20.5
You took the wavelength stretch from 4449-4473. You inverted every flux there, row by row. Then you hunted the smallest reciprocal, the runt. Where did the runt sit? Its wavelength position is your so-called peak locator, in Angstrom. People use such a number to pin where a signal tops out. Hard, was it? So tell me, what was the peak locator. 4451 Angstrom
